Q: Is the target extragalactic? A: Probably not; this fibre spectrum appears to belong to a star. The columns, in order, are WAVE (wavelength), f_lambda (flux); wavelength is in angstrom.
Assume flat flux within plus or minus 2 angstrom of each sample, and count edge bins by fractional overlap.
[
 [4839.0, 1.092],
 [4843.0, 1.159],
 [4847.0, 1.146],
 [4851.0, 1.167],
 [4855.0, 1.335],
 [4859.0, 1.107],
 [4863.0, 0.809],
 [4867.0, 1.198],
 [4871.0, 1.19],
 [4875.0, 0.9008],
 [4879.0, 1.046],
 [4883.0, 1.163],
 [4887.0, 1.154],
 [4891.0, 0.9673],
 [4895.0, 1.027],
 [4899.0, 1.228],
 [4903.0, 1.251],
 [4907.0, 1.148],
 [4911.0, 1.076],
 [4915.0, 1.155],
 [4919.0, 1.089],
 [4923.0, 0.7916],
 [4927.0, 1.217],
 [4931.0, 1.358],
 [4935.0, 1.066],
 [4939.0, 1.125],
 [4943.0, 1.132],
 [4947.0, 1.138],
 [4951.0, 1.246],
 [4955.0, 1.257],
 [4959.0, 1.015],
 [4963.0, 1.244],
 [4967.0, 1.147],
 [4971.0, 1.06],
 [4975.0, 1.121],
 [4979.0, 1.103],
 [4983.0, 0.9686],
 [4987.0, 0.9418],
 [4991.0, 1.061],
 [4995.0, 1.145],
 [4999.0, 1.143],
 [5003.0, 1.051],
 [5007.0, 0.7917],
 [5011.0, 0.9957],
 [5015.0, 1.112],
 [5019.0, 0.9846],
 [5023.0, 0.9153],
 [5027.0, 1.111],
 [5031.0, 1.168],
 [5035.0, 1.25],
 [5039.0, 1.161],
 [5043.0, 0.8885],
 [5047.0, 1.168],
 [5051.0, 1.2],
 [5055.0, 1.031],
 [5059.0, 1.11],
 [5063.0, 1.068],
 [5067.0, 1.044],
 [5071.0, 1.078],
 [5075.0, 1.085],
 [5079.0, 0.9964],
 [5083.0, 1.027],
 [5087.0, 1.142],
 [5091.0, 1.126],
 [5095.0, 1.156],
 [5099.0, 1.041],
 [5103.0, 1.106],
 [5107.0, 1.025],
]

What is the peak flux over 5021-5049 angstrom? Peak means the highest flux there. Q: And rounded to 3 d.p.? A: 1.250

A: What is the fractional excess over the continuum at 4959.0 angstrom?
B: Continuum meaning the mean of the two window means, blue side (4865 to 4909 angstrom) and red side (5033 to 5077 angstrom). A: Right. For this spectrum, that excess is -0.08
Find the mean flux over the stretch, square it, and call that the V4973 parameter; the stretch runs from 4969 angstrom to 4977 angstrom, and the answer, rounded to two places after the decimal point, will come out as 1.19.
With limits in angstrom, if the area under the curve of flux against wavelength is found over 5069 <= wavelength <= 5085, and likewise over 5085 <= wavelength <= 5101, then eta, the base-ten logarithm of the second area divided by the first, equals 0.028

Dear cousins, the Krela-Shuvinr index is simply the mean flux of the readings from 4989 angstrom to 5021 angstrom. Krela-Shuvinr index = 1.04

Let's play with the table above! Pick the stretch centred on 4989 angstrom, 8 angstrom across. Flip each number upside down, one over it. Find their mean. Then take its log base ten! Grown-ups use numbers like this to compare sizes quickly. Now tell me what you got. 0.00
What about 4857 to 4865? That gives 0.03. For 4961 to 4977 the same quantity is -0.06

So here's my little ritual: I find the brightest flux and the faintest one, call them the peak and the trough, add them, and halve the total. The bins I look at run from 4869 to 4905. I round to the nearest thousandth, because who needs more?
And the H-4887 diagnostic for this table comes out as 1.076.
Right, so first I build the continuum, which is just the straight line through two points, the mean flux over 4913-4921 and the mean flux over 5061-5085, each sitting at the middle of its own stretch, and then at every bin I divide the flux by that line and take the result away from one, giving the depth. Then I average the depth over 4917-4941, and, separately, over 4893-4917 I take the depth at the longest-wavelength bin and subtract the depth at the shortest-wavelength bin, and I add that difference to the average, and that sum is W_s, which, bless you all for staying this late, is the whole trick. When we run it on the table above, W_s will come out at -0.11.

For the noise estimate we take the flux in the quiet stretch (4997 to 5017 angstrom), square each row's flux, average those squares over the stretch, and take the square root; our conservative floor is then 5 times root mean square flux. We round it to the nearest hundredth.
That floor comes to 5.13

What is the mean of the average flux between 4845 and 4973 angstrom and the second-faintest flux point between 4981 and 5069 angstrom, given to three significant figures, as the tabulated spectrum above 1.01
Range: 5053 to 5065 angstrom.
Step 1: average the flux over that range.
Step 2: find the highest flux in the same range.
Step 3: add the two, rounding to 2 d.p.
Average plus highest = 2.18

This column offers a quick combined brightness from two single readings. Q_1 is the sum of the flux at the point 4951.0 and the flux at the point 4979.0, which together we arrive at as 2.35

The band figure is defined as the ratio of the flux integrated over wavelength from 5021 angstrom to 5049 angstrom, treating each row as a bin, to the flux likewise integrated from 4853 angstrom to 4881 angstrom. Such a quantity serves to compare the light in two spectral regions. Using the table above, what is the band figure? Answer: 1.01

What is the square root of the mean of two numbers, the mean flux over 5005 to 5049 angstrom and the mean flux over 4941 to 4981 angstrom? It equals 1.05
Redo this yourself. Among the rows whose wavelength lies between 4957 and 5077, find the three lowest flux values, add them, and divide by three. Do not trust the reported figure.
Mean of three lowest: 0.87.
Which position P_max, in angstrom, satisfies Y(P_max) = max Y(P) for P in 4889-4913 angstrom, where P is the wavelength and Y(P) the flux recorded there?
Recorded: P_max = 4903.0 angstrom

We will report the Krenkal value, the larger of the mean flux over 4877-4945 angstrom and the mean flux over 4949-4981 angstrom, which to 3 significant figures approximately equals 1.15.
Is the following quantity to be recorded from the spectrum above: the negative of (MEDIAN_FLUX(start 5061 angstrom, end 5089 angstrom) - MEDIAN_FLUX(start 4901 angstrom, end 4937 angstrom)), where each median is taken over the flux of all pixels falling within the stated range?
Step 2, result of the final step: 0.08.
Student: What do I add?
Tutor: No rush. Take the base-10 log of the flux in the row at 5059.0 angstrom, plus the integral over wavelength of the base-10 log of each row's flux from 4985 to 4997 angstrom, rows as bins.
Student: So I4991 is 0.28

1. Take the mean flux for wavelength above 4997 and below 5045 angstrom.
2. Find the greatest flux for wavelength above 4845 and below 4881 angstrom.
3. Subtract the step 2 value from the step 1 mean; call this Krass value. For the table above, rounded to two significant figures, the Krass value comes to -0.29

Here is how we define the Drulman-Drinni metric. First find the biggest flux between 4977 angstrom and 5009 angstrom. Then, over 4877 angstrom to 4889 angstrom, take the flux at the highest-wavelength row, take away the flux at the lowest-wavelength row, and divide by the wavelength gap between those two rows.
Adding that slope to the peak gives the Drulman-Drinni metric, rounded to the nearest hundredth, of 1.16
